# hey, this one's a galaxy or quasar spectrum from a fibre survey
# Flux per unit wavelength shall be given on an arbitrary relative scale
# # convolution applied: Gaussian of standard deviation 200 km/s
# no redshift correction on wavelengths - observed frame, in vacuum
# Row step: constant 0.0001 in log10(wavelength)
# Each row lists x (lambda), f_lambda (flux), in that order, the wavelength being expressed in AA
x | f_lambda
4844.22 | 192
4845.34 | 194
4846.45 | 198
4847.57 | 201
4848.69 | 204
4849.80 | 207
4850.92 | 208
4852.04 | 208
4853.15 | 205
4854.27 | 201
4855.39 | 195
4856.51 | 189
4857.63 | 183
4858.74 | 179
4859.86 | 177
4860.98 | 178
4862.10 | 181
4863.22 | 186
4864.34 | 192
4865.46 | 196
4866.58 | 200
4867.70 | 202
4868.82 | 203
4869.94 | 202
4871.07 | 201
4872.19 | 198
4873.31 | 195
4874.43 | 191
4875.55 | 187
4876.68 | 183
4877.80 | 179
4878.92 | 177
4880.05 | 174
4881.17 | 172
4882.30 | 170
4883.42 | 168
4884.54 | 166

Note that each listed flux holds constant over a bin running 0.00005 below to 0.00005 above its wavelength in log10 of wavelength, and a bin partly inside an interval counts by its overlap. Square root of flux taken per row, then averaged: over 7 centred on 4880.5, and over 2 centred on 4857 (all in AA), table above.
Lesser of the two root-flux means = 13.2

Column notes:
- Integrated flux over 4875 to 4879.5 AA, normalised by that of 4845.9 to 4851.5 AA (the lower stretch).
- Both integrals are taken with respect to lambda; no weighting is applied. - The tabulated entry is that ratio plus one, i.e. 1.72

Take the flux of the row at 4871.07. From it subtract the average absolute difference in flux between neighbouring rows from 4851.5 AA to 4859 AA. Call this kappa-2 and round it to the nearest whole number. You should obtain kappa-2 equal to 196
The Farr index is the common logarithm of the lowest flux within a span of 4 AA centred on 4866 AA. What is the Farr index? 2.28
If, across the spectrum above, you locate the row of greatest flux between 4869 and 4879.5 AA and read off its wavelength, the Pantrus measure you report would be 4869.94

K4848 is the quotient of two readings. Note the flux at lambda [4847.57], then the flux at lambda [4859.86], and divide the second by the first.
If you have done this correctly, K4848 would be 0.881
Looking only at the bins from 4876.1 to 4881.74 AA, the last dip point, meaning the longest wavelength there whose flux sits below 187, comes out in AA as 4881.17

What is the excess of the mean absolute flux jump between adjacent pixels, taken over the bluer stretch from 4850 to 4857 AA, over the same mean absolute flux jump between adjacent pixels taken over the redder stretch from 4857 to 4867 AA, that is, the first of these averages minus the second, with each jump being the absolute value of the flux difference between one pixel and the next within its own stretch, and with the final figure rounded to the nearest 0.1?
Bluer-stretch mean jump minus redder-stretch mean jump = 0.2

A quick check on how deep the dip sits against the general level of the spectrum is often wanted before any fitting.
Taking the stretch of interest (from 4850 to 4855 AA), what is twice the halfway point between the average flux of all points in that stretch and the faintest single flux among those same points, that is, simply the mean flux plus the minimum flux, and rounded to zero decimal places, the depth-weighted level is 406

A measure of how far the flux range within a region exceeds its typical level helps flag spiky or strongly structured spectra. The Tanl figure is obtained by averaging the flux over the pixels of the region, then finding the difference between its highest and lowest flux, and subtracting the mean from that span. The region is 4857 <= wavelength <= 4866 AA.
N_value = -165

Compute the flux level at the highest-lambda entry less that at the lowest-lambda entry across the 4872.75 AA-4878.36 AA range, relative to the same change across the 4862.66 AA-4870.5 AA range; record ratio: -1.0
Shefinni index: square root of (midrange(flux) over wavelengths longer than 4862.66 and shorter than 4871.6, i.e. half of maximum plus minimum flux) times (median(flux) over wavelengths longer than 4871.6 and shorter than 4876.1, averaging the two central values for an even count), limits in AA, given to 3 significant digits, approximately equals 194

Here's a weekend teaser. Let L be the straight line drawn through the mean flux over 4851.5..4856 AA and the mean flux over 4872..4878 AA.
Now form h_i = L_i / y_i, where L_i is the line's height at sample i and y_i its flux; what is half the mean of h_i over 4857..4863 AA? 0.55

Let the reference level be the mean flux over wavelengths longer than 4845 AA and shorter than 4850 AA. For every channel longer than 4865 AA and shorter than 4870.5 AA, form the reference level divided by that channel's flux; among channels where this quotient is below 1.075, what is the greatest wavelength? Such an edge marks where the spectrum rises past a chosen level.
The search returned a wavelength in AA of 4869.94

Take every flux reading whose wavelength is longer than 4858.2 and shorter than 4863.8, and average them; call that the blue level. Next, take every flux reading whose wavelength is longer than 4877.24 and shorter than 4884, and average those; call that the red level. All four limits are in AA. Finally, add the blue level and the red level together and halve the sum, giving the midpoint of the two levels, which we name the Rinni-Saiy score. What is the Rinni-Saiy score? 177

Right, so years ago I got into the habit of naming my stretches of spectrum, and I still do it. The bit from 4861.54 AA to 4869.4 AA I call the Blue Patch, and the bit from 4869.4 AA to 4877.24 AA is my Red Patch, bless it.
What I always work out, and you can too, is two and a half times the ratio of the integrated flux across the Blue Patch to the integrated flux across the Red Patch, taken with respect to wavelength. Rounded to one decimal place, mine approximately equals 2.5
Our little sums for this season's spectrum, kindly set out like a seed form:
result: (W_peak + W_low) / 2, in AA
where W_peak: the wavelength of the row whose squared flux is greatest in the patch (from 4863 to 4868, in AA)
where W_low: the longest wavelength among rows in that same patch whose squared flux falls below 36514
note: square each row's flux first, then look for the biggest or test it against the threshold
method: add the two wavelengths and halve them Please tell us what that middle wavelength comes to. 4865.5 AA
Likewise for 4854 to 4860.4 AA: 4857.1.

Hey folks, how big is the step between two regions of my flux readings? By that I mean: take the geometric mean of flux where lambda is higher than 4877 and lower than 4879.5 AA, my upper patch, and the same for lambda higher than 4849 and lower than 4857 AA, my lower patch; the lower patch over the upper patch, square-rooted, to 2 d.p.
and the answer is 1.06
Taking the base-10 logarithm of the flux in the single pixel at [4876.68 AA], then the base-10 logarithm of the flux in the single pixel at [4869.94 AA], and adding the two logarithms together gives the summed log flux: 4.57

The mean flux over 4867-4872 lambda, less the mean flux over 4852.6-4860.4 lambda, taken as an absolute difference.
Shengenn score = 12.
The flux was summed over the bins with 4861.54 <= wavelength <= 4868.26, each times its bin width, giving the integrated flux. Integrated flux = 1296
